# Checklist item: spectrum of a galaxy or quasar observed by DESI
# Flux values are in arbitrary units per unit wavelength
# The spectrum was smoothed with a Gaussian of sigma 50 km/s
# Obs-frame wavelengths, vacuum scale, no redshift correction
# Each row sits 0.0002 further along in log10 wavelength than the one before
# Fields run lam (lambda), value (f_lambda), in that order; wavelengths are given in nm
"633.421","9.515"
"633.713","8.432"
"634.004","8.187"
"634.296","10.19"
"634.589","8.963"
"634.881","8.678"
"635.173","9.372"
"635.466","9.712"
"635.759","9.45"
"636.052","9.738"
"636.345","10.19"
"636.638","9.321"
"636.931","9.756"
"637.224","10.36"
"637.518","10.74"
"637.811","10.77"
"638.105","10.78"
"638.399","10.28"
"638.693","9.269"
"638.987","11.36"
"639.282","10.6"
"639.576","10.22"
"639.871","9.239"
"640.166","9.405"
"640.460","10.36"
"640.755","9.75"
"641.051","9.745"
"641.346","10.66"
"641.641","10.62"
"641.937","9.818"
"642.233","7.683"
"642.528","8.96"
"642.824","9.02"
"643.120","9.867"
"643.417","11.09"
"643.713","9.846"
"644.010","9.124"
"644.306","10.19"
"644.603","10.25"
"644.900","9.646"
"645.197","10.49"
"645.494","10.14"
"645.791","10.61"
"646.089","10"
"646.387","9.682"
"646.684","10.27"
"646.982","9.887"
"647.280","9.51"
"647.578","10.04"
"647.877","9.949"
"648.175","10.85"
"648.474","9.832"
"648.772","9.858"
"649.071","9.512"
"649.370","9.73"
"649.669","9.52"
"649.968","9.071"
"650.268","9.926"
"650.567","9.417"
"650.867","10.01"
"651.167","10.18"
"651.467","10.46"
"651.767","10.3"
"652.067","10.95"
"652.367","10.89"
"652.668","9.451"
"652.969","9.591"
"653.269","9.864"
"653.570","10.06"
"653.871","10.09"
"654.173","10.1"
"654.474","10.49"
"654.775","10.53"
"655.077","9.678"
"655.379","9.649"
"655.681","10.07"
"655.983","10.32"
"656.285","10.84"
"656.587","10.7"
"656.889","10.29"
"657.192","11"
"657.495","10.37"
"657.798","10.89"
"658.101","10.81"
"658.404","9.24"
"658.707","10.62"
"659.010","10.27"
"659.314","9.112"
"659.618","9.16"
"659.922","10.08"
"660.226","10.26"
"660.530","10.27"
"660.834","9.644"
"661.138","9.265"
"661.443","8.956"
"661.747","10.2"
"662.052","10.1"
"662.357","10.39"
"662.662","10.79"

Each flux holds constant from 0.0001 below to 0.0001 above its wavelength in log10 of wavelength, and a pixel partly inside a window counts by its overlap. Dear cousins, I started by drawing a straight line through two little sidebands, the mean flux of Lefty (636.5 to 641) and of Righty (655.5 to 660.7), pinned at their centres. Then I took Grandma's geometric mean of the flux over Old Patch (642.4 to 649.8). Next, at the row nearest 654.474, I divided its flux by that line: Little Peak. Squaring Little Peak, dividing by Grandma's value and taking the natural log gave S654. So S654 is -2.24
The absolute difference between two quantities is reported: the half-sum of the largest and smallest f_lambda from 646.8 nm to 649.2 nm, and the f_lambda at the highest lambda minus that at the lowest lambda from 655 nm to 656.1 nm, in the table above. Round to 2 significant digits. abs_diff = 9.5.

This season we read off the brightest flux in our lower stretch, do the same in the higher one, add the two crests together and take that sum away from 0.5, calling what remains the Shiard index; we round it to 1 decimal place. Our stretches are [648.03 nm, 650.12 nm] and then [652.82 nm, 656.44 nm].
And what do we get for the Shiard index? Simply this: -21.2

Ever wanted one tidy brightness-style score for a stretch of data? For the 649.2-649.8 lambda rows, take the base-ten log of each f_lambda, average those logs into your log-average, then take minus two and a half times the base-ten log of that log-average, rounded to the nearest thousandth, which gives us 0.018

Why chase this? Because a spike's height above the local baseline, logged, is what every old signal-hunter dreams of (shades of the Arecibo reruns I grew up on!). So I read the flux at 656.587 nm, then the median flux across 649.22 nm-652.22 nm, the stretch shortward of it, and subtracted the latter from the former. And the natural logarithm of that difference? -0.31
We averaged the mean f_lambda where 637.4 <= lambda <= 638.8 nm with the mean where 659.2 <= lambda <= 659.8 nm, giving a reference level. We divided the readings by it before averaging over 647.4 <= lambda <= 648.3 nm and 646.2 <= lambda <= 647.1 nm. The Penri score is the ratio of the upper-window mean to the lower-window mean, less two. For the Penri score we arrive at -0.97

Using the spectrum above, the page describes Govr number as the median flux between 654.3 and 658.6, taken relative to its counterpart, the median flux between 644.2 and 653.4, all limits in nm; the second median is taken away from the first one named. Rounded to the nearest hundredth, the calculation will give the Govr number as 0.48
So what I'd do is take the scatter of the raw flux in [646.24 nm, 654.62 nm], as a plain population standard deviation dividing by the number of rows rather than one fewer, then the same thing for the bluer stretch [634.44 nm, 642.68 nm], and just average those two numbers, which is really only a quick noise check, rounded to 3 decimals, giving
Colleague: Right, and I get 0.614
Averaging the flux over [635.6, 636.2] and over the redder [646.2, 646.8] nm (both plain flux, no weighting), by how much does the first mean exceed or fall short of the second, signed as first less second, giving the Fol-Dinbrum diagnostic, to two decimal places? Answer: -0.38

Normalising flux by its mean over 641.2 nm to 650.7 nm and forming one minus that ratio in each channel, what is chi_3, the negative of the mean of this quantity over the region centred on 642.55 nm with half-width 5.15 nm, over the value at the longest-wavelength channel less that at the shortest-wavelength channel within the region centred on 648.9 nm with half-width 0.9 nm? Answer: 0.11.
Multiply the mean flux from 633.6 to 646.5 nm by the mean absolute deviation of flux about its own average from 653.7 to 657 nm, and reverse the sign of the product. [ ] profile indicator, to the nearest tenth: -3.0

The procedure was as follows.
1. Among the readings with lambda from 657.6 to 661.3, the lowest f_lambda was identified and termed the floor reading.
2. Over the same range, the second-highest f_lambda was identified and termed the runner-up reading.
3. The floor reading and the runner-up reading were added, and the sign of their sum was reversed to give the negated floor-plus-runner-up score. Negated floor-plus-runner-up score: -19.9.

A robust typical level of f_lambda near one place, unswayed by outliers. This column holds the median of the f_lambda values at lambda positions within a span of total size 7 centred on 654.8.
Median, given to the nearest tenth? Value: 10.3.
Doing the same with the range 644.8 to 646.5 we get 10.1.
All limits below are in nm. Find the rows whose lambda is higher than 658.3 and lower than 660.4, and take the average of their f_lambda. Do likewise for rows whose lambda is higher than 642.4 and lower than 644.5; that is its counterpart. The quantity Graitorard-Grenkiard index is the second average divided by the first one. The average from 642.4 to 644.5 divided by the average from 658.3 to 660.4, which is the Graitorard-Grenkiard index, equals 0.991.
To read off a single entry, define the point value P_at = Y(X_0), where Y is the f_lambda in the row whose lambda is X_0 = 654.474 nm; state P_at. 10.49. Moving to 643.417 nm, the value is 11.09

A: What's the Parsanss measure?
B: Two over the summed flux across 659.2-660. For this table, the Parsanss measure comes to 0.0705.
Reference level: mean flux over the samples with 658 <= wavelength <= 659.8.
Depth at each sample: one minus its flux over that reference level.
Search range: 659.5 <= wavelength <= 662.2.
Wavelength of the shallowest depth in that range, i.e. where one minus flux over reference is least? 660.530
